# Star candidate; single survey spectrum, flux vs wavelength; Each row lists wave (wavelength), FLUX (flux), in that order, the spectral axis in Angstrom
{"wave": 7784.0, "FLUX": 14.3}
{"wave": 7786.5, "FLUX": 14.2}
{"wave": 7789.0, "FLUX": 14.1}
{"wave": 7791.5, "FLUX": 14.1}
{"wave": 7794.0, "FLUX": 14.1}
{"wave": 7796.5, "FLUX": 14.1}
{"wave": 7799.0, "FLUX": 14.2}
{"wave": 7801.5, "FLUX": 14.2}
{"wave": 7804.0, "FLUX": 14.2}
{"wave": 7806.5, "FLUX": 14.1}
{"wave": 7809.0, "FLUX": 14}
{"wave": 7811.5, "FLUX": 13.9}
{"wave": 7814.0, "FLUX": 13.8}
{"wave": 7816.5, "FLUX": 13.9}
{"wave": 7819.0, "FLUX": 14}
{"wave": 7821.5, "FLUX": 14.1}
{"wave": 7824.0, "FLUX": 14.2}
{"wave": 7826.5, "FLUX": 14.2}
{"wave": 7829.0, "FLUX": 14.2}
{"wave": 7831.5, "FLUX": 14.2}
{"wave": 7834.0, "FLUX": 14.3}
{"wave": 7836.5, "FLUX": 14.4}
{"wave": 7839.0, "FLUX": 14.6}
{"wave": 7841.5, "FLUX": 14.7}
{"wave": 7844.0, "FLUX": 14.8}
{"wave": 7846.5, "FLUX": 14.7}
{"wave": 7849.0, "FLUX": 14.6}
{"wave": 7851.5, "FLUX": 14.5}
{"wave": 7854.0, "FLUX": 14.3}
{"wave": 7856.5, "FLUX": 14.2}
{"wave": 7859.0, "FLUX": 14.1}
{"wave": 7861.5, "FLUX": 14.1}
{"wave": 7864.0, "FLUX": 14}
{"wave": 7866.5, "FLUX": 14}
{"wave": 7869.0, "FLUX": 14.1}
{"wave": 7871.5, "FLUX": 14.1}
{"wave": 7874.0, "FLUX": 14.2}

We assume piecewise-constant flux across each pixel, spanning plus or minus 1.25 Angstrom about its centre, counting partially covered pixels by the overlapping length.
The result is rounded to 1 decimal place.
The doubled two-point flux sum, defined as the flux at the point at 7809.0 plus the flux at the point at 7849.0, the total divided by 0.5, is 57.2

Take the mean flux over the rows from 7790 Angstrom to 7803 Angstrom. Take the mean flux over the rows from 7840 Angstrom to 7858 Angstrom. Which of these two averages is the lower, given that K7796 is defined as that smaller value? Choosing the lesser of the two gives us 14.14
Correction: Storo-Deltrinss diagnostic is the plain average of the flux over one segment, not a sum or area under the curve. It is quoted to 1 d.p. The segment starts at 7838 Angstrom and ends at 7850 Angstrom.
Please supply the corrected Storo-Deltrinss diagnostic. 14.7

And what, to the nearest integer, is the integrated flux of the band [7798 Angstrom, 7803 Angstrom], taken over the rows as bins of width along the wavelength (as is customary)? 71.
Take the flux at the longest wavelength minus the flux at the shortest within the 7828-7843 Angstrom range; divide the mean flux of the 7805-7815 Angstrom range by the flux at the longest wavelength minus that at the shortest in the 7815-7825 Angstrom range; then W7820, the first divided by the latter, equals 0.011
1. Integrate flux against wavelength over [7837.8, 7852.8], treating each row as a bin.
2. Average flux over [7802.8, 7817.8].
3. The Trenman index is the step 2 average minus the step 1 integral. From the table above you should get -206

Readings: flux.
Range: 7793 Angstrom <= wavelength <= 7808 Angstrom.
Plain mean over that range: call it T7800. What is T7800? 14.1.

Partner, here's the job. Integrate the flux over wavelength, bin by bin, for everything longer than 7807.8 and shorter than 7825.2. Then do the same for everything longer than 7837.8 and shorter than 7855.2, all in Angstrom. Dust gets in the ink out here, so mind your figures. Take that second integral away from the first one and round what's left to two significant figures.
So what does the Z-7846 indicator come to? -11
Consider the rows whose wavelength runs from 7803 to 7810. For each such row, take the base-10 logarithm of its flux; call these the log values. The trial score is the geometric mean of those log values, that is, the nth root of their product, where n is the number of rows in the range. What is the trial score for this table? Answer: 1.15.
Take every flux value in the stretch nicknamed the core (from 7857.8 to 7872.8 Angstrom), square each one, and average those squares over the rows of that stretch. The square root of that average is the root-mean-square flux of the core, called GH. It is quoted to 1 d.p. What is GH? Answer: 14.1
